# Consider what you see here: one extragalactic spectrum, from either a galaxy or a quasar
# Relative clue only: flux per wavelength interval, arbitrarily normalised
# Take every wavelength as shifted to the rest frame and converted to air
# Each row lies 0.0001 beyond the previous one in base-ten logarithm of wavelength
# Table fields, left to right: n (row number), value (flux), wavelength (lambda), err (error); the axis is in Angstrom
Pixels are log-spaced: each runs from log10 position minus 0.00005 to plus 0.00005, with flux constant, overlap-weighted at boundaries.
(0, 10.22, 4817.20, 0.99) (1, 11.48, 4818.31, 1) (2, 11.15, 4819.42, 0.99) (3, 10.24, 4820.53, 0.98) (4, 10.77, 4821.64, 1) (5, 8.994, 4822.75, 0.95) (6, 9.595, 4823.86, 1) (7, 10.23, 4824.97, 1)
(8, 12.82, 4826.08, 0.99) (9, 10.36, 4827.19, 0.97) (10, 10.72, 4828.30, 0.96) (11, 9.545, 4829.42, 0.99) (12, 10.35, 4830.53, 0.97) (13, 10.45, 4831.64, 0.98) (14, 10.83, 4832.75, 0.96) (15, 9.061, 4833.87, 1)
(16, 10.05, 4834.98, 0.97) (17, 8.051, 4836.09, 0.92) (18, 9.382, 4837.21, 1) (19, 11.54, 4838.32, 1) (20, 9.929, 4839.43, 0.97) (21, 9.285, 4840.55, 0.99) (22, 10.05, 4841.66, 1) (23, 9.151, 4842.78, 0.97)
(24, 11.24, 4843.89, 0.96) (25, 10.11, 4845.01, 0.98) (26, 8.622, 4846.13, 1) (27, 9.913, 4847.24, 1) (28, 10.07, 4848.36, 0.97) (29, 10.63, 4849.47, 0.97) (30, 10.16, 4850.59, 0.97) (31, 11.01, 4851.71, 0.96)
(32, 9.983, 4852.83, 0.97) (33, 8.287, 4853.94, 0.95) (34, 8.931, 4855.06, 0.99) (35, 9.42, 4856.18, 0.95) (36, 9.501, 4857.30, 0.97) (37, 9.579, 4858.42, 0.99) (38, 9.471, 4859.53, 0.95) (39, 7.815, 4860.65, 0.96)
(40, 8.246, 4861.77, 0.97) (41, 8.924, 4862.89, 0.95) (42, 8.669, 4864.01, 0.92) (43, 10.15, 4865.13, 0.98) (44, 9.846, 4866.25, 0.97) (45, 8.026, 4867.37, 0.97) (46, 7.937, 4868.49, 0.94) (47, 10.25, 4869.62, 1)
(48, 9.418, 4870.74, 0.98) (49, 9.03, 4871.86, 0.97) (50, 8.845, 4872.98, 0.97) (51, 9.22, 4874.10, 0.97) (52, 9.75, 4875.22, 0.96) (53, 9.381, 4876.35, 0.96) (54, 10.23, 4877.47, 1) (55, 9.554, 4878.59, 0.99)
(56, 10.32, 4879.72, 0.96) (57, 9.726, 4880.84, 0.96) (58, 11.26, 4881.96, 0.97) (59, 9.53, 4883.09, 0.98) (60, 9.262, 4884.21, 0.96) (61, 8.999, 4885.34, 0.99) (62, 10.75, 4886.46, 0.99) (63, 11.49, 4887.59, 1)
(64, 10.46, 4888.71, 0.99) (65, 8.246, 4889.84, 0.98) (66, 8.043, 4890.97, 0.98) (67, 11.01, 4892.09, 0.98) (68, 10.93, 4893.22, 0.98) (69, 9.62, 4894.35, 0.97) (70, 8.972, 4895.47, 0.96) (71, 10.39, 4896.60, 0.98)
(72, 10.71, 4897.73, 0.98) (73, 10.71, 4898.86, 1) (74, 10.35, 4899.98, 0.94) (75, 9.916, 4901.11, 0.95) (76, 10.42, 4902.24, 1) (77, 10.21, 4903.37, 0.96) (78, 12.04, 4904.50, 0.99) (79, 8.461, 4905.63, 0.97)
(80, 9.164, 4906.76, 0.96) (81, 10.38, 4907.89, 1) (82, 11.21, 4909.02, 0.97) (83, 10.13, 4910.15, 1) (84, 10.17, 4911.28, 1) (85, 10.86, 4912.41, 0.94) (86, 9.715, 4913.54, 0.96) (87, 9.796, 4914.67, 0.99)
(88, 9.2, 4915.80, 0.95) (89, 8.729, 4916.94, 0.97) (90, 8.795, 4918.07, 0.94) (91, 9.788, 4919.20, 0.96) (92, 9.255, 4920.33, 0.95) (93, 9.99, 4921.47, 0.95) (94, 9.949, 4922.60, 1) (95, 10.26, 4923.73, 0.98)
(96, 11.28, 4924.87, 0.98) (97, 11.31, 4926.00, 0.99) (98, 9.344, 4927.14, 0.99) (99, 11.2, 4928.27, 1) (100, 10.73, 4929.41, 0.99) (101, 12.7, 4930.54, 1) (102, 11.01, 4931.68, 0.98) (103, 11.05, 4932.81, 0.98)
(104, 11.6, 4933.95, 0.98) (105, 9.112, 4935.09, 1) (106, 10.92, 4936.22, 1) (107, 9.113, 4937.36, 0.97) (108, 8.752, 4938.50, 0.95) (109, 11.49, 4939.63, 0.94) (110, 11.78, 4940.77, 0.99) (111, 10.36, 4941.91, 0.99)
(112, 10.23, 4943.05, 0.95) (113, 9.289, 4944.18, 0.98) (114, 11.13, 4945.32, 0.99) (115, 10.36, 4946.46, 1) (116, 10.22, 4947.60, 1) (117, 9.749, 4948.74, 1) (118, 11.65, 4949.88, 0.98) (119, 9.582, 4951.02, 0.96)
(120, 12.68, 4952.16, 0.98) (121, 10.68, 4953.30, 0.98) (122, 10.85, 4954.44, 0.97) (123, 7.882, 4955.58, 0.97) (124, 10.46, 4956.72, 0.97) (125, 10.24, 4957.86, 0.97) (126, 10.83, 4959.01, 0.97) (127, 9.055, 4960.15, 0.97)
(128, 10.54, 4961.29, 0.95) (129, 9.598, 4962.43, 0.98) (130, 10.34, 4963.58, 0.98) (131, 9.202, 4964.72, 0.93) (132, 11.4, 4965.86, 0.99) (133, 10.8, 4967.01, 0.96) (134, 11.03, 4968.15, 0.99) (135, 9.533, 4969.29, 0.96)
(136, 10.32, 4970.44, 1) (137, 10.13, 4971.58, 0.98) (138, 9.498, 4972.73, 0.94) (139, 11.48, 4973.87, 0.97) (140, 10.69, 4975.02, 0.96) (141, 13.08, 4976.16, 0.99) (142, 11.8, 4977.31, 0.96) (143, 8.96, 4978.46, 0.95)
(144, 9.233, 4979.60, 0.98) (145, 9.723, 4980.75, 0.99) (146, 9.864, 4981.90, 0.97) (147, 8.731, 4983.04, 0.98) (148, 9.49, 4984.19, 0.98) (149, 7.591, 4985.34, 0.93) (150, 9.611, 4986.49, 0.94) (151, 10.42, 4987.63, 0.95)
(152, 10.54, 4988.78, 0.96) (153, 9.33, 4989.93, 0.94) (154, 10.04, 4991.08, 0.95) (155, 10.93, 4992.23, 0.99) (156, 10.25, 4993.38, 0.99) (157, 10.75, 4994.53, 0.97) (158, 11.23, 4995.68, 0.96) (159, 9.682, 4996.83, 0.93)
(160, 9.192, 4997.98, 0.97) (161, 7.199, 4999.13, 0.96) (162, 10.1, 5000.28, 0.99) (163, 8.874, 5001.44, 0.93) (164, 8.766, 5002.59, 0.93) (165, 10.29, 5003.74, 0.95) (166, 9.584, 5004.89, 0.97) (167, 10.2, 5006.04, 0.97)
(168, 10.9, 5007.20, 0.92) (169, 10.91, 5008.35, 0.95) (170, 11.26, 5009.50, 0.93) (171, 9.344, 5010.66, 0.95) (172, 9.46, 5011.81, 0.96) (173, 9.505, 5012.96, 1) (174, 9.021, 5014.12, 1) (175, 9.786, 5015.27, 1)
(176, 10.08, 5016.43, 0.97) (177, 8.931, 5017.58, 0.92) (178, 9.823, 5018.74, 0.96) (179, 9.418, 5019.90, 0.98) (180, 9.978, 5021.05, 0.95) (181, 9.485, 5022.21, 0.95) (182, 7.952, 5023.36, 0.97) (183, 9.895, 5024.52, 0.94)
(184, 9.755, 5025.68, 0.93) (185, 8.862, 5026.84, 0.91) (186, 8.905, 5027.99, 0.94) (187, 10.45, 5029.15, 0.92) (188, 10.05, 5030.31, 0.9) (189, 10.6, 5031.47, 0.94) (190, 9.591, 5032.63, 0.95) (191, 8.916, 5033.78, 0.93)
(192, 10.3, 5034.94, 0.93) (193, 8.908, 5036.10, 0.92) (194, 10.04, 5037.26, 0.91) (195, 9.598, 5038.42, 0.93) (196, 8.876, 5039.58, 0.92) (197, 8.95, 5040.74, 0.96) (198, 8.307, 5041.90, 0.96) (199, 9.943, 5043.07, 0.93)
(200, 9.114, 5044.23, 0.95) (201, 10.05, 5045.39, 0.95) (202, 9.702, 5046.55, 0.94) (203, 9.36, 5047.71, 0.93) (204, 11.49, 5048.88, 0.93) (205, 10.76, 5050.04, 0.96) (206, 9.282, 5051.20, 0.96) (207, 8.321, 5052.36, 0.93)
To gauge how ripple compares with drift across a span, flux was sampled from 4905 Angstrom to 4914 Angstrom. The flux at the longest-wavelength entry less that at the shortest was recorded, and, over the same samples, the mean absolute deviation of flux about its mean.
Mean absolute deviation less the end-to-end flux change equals -0.6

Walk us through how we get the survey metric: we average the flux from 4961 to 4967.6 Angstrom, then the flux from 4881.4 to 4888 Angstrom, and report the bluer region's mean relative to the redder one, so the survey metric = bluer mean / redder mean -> 0.99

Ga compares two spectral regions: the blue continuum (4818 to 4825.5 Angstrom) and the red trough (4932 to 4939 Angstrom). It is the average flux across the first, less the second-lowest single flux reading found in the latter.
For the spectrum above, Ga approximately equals 1.2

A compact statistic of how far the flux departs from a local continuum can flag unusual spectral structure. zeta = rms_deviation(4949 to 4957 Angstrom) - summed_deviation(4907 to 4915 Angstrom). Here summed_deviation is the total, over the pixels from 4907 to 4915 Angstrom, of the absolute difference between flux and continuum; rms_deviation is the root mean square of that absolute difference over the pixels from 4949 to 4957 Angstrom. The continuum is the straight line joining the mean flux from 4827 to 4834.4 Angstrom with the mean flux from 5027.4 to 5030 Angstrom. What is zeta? -1.7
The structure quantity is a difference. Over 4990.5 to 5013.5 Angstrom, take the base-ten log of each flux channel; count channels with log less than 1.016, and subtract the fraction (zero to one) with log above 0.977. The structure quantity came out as 13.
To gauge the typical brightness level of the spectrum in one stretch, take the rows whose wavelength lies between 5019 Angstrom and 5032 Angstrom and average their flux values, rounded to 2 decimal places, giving 9.58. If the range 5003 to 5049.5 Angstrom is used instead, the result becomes 9.69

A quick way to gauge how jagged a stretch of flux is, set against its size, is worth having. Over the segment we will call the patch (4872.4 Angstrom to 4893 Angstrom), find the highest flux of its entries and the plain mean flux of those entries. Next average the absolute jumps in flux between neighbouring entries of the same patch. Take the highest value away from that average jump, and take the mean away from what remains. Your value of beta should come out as -20.3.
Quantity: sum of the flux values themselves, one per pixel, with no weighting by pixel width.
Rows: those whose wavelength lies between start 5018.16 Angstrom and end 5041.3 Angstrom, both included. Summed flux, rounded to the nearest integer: 190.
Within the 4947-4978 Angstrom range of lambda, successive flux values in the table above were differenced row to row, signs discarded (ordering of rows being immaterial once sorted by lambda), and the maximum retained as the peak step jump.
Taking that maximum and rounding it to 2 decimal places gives 3.10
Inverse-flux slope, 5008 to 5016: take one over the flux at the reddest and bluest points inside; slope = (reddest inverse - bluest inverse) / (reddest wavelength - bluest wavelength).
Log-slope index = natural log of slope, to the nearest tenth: -6.5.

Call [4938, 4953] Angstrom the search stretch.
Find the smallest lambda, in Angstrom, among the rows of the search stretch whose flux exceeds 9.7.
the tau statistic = 4939.63 Angstrom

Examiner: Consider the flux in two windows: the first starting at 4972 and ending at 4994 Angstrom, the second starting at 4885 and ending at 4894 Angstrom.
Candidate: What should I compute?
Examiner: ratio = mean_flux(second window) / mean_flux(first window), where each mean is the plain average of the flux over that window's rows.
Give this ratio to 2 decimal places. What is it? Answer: 0.99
